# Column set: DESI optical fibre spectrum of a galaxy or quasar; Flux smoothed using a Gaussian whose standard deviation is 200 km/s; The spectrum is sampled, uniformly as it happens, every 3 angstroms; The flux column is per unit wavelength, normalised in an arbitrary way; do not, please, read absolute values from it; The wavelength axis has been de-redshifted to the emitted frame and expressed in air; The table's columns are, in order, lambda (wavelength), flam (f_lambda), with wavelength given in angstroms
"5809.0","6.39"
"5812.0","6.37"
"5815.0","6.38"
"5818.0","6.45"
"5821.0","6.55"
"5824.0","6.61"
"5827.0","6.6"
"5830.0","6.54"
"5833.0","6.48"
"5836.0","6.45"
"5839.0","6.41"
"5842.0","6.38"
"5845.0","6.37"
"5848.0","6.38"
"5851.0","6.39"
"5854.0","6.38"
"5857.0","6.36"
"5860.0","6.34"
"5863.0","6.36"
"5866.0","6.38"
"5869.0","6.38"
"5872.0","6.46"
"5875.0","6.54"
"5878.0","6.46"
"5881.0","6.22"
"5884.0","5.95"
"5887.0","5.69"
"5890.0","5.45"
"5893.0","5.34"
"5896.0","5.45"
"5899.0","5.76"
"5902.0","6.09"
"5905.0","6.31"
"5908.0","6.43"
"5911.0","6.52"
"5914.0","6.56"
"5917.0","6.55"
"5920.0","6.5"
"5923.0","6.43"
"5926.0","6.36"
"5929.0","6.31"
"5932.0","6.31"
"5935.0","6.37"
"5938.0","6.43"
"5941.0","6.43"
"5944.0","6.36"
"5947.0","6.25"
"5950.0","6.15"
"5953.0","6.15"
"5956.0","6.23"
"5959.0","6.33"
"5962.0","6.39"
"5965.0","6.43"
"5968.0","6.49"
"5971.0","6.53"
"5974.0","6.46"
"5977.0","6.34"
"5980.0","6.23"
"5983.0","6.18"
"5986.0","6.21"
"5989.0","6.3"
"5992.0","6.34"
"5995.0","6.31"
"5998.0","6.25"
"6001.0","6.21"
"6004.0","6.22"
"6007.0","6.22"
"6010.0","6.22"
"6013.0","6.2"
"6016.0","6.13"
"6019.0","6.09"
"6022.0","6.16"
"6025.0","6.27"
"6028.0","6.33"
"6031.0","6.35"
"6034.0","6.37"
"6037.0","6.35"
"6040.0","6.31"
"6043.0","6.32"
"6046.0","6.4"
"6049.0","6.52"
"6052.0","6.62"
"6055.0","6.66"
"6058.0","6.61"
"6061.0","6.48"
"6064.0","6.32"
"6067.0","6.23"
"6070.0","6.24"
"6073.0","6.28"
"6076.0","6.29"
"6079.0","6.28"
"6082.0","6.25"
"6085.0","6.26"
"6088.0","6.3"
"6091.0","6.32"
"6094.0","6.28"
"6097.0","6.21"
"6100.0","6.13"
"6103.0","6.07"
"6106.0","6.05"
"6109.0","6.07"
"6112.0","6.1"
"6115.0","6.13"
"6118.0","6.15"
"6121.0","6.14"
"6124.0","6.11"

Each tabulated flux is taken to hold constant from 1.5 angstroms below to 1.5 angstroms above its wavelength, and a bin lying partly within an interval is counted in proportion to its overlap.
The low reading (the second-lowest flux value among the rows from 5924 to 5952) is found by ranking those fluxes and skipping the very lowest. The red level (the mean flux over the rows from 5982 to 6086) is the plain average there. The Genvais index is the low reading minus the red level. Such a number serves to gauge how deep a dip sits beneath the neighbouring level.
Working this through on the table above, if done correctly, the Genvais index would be -0.06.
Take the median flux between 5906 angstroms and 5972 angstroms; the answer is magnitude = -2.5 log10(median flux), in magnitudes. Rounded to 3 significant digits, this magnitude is -2.02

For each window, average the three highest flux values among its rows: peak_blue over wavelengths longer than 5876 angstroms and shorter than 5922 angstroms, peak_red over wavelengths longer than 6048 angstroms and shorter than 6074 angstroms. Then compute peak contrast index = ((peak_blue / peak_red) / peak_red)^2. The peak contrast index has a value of 0.0222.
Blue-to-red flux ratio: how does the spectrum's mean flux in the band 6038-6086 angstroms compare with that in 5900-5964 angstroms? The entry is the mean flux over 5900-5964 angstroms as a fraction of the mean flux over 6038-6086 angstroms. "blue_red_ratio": 1.00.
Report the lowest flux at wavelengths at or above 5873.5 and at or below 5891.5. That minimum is 5.45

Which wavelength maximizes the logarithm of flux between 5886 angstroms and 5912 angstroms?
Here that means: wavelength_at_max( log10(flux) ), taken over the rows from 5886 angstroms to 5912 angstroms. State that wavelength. 5911.0 angstroms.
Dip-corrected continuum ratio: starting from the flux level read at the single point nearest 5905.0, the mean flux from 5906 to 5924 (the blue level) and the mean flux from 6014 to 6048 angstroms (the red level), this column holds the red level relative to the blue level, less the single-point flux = -5.34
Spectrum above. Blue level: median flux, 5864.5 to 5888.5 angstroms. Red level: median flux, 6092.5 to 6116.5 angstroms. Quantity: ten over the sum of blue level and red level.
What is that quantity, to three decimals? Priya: 0.800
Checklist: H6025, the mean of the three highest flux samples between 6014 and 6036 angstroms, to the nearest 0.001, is 6.350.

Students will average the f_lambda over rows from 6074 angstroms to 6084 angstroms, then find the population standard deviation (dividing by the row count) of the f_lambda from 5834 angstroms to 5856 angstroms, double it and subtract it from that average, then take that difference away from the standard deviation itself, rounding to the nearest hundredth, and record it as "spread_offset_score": -6.20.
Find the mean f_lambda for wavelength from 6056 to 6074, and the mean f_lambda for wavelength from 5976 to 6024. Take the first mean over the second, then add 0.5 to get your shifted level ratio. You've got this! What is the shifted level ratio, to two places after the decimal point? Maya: 1.52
